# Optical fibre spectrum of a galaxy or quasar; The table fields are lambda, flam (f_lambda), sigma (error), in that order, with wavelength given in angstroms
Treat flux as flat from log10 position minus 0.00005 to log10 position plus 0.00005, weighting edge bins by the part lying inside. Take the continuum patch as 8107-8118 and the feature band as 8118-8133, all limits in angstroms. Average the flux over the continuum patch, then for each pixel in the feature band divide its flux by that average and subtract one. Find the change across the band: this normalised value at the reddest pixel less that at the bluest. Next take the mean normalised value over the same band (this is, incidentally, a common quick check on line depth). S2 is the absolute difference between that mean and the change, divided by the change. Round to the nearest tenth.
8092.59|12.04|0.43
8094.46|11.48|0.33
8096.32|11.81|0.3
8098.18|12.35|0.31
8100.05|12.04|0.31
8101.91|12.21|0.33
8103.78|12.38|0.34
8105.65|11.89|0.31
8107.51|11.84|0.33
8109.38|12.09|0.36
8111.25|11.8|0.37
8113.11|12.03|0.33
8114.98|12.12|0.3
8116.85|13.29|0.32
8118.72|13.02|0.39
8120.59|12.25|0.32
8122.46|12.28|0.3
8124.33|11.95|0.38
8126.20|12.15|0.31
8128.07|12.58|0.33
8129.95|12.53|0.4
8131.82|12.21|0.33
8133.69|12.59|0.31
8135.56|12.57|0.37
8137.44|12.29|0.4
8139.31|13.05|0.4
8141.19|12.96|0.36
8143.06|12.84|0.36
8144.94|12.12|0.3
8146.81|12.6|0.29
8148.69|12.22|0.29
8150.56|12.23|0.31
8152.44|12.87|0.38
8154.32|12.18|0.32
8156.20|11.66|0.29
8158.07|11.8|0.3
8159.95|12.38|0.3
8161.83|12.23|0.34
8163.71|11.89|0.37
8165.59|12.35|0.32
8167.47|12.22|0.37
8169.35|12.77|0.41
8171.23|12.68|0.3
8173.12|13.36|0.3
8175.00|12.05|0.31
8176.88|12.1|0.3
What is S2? -1.2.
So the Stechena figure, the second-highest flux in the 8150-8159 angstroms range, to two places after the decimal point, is 12.23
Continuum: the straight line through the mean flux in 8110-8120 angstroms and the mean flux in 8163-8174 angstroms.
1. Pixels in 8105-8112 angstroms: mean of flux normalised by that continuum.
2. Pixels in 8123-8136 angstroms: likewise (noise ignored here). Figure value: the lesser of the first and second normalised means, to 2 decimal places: 0.96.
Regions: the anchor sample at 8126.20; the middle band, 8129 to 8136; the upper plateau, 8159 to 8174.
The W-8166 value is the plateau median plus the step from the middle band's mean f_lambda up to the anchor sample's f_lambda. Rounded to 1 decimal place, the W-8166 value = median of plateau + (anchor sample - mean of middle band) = 12.0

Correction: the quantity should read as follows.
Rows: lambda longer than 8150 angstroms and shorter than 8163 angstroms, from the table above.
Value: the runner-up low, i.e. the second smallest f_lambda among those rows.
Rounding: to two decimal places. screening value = 11.80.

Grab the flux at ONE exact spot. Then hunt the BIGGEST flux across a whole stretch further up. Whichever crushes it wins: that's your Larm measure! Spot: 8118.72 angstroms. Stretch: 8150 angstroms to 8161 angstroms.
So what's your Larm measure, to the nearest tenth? 13.0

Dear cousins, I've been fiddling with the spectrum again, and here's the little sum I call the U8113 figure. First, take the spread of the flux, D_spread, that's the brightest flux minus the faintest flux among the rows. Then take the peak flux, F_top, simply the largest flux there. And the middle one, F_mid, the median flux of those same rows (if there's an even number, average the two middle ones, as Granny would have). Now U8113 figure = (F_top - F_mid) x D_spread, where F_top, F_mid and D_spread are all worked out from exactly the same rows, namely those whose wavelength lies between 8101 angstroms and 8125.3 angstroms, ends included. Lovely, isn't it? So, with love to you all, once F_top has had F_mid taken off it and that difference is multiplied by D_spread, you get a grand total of 1.74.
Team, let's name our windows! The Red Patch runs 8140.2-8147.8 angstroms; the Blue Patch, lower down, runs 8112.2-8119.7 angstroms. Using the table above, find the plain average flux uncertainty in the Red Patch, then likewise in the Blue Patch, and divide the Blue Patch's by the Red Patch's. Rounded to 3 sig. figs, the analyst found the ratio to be 1.02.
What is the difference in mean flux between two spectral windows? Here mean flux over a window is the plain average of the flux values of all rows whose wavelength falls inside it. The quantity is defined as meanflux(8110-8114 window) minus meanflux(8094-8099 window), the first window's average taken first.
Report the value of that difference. 0.0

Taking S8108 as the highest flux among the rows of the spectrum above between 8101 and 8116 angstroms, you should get 12.38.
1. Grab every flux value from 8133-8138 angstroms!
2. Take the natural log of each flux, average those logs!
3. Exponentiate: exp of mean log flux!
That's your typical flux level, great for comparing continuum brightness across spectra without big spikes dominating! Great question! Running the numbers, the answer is 12.5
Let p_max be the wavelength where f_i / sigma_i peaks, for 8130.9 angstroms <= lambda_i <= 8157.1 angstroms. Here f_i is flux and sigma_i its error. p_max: 8146.81 angstroms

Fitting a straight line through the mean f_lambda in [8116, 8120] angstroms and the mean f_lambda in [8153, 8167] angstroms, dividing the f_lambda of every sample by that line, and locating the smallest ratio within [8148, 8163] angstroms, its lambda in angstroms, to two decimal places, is 8156.20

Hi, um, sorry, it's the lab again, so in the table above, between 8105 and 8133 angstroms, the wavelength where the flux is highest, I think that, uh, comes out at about 8116.85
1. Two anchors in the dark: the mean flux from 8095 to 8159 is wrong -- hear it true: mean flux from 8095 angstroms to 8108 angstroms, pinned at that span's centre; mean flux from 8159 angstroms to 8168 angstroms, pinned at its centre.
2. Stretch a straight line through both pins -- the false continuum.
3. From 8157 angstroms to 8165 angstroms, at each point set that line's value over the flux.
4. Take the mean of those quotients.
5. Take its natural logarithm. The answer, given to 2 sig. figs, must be 0.011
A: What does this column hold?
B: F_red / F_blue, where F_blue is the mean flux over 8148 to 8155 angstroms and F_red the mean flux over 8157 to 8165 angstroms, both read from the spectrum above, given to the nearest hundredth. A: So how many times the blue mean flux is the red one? 0.98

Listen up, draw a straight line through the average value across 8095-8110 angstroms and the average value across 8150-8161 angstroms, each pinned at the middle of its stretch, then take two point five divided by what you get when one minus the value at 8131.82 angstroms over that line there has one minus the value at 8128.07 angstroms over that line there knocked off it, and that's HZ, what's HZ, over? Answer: 80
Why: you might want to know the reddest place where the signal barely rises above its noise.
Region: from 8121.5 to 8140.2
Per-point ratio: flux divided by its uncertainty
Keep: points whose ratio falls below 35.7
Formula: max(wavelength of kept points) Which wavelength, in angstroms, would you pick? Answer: 8139.31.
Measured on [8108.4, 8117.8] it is 8111.25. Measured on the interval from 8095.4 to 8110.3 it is 8109.38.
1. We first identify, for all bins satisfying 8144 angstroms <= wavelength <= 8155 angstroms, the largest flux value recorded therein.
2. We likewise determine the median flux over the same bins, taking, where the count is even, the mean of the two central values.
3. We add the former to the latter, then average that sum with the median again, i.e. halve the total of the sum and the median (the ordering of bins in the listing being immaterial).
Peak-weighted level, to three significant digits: 18.7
